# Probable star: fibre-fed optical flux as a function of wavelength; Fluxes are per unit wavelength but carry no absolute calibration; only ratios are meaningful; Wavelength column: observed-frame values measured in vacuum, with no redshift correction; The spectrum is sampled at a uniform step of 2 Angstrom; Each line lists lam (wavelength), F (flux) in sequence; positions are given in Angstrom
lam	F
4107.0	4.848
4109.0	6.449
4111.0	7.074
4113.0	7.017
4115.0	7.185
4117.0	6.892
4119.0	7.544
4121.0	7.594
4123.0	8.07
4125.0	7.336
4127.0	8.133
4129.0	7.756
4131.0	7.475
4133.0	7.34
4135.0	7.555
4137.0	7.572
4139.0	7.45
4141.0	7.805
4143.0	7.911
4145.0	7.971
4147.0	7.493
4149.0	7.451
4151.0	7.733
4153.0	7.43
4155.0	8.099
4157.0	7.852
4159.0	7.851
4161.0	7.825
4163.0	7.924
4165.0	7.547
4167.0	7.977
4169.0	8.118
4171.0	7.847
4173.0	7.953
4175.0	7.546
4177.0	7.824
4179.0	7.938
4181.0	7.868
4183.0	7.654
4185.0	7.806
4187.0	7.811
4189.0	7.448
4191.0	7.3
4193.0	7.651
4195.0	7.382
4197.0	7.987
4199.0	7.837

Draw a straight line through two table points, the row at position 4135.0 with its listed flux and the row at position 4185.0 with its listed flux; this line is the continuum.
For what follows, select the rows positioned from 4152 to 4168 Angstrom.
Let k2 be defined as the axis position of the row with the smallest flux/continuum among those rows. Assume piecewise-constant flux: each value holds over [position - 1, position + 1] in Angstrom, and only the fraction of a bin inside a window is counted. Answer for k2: 4153.0 Angstrom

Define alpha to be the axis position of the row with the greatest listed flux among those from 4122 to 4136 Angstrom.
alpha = 4127.0 Angstrom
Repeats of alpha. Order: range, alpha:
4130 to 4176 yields 4169.0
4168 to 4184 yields 4169.0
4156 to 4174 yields 4169.0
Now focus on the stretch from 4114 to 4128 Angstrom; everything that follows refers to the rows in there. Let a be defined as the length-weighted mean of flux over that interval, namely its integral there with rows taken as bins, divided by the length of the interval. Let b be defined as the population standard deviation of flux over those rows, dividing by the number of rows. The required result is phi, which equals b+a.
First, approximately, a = 7.54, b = 0.418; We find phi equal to 7.95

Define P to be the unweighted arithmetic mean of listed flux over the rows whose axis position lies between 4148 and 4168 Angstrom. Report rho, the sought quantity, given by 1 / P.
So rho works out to 0.129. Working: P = 7.77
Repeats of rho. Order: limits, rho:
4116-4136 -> 0.132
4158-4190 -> 0.128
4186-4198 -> 0.132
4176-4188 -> 0.128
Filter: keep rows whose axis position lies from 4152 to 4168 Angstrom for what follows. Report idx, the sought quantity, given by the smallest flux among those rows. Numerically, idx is 7.43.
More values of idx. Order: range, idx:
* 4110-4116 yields 7.017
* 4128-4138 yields 7.34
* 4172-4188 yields 7.546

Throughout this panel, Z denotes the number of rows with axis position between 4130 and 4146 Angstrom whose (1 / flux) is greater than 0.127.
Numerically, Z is 6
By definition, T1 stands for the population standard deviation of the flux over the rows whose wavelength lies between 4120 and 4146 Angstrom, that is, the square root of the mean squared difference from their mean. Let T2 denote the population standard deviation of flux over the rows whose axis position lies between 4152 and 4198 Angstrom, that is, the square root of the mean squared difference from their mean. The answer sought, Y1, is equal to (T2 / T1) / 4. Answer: 0.22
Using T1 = 0.26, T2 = 0.22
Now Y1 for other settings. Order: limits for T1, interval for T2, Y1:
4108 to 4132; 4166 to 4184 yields 0.09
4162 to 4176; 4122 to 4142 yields 0.33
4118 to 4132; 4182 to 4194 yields 0.17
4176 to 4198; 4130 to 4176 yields 0.26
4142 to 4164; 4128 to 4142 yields 0.18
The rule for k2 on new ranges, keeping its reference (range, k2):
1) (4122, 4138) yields 4133.0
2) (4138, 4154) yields 4153.0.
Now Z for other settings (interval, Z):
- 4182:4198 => 7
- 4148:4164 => 6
